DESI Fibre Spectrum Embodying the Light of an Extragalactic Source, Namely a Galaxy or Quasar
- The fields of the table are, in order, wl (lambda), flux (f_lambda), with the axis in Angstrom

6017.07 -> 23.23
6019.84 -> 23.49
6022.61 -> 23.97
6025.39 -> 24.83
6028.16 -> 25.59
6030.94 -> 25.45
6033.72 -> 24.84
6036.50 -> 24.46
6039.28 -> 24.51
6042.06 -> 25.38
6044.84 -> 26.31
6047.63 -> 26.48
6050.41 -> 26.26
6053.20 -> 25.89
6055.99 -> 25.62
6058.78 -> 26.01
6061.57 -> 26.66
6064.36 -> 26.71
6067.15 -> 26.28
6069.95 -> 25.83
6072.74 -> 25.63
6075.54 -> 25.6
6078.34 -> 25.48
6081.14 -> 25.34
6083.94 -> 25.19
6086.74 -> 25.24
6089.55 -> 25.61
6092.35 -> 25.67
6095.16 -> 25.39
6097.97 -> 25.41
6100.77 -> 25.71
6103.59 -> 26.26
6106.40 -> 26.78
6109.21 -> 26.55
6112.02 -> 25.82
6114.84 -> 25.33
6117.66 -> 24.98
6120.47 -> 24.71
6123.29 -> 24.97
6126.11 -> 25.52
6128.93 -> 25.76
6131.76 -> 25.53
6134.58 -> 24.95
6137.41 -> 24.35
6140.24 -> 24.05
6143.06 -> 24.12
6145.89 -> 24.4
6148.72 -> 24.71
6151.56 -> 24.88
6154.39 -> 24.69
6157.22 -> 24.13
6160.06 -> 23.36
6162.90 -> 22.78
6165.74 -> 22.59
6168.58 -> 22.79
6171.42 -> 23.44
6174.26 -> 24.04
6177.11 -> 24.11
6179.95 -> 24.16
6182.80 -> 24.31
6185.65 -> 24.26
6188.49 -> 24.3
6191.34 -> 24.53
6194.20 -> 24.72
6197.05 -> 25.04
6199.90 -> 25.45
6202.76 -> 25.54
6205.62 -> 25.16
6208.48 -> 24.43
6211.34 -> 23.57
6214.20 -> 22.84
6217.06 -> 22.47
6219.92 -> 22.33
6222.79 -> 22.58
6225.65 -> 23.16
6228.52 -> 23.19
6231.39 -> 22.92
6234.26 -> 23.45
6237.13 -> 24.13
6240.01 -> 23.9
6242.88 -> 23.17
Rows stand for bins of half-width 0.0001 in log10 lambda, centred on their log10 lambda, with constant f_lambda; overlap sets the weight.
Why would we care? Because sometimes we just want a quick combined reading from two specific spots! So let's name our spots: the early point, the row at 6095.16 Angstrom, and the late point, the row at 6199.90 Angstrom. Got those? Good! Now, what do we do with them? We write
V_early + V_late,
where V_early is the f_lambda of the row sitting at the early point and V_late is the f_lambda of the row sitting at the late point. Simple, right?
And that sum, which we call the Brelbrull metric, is 50.8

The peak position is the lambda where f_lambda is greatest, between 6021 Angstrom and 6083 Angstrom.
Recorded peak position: 6064.36 Angstrom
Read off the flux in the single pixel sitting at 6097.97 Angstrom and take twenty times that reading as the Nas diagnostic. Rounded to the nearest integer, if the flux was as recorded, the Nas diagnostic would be 508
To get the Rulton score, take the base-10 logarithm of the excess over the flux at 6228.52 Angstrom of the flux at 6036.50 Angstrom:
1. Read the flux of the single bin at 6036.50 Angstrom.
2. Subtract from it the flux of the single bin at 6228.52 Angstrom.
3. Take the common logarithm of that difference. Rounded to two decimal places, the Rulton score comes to 0.10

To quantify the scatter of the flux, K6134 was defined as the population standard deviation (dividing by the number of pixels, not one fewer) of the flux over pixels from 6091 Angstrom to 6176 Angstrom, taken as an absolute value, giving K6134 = 1.1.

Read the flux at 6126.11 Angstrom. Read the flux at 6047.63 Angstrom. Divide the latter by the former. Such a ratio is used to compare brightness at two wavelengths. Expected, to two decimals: 1.04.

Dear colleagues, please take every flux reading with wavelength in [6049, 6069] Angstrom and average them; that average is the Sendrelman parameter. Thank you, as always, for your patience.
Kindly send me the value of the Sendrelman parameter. 26.2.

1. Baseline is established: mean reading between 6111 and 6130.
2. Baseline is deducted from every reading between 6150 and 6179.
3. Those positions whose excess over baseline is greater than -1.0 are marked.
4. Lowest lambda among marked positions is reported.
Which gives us 6151.56 Angstrom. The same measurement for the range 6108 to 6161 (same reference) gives 6109.21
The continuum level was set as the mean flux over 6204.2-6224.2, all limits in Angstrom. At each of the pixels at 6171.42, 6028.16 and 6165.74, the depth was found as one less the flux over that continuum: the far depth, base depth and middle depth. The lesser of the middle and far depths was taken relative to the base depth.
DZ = 0.0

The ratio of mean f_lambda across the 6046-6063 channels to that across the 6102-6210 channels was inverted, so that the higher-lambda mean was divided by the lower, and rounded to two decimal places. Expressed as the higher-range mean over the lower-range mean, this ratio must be 0.94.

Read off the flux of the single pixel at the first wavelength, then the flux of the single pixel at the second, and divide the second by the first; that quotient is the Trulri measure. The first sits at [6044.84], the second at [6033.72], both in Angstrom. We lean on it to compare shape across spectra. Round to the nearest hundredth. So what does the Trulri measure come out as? 0.94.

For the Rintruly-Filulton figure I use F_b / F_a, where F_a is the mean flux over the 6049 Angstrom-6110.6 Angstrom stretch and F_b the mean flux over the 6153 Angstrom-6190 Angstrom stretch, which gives 0.92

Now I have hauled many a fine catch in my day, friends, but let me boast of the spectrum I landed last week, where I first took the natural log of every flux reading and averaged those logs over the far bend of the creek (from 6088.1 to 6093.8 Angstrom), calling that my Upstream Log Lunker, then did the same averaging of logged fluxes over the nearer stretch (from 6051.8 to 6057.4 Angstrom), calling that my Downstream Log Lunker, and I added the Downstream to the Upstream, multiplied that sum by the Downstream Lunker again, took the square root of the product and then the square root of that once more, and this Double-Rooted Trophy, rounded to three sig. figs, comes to 2.14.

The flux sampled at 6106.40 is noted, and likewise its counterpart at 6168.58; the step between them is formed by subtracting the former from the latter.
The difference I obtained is -4.0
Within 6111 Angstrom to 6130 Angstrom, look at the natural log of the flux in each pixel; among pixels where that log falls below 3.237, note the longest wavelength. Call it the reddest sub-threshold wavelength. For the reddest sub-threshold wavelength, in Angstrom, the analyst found 6123.29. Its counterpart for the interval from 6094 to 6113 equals 6097.97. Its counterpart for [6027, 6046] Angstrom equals 6042.06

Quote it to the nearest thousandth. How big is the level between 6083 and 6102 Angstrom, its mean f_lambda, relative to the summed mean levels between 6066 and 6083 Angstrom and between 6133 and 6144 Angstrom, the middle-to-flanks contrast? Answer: 0.509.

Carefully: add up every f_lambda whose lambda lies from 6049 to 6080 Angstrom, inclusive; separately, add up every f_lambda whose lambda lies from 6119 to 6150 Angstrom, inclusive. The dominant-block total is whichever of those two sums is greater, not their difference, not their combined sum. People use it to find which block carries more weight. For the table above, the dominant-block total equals 286.0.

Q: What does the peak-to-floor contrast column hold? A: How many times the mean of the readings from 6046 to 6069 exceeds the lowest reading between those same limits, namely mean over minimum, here 1.024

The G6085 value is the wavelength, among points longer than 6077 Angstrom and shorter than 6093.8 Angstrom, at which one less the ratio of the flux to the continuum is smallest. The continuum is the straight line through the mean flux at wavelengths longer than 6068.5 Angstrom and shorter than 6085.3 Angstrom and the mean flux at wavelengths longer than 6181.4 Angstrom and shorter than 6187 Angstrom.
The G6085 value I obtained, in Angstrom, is 6092.35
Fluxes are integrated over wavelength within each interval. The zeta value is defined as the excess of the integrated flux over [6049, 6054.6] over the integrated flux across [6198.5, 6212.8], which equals -209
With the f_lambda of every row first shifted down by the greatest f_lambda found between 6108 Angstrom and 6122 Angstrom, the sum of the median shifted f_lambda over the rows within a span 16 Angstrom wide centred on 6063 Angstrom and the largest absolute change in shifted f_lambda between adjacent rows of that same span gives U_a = 0.2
